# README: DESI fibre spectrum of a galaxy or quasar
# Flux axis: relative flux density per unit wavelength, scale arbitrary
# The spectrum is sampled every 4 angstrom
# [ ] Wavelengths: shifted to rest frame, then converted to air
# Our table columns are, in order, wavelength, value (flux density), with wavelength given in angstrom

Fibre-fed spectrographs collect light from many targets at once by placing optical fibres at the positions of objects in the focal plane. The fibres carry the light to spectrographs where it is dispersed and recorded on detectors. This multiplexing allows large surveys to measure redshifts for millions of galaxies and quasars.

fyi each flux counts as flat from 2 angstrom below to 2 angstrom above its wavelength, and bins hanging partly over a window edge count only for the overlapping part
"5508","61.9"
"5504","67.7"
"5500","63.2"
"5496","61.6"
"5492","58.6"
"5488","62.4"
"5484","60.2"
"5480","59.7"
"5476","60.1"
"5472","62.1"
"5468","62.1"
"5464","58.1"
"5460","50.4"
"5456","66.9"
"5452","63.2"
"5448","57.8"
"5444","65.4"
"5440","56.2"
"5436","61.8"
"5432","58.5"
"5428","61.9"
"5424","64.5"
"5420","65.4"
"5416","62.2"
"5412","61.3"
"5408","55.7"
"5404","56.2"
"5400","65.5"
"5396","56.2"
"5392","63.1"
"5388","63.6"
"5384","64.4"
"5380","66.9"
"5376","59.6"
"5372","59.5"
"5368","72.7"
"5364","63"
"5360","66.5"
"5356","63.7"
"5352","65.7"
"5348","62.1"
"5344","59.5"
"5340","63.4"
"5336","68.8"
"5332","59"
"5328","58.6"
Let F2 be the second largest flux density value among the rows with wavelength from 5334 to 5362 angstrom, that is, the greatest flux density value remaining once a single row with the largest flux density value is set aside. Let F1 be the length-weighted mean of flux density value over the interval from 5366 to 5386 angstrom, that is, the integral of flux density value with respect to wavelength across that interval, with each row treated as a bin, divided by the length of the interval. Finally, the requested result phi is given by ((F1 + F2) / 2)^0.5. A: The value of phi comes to 8.10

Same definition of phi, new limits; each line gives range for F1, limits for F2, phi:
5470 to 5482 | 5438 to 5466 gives 7.94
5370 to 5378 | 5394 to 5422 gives 7.90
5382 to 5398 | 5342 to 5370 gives 8.01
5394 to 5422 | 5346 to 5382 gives 7.98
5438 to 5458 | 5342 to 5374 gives 8.01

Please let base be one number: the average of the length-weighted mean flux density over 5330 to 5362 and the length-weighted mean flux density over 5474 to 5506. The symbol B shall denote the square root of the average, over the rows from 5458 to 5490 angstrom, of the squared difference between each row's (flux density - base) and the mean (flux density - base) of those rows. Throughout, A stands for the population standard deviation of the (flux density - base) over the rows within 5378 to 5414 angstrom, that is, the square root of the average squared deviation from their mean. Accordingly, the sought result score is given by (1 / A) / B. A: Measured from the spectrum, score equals 0.067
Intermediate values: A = 4.1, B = 3.7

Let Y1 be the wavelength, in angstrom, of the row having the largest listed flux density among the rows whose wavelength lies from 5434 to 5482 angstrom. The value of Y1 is 5456 angstrom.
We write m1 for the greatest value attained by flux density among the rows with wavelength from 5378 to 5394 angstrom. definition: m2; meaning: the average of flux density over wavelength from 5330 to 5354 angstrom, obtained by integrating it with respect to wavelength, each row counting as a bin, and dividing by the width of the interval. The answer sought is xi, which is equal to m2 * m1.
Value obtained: 4220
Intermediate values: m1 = 66.9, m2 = 63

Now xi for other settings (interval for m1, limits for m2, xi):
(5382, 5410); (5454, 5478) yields 3927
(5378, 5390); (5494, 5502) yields 4175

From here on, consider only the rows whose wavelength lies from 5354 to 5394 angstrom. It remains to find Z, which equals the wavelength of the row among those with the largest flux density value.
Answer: 5368 angstrom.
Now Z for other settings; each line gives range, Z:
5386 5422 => 5400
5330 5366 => 5336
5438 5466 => 5456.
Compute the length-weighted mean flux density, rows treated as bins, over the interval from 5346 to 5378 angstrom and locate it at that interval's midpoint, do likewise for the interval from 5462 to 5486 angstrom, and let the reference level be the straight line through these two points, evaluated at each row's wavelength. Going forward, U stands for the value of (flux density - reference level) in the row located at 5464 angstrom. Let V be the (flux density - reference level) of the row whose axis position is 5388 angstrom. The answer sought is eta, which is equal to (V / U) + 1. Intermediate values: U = -2.6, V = 0.4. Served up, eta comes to 0.9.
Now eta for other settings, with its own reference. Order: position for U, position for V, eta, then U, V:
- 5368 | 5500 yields 1.4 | 8.8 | 3.7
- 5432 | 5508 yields 0.2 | -3.3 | 2.6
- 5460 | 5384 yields 0.9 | -10.4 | 1.0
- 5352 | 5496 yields 2.5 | 1.3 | 1.9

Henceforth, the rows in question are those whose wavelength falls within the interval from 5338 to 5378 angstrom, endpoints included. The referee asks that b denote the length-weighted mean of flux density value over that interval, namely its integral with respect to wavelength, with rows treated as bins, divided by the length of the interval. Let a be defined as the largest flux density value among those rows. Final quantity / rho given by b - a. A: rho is -9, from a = 72.7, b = 64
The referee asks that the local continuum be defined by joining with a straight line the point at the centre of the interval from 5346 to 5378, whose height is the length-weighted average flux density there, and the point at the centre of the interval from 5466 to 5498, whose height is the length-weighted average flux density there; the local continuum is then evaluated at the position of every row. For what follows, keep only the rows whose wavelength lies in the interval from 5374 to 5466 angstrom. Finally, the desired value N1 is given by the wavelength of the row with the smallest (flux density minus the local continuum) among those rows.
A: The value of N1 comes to 5460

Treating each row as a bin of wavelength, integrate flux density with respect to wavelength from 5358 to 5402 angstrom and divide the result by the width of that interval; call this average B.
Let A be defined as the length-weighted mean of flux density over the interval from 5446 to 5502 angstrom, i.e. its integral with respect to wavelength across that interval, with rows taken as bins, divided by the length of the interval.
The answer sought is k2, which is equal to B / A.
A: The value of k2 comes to 1.05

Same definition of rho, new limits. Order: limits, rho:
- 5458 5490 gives -3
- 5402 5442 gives -5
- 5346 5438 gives -10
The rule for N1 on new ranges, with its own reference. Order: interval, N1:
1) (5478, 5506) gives 5492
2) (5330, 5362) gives 5332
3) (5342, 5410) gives 5408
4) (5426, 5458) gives 5440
